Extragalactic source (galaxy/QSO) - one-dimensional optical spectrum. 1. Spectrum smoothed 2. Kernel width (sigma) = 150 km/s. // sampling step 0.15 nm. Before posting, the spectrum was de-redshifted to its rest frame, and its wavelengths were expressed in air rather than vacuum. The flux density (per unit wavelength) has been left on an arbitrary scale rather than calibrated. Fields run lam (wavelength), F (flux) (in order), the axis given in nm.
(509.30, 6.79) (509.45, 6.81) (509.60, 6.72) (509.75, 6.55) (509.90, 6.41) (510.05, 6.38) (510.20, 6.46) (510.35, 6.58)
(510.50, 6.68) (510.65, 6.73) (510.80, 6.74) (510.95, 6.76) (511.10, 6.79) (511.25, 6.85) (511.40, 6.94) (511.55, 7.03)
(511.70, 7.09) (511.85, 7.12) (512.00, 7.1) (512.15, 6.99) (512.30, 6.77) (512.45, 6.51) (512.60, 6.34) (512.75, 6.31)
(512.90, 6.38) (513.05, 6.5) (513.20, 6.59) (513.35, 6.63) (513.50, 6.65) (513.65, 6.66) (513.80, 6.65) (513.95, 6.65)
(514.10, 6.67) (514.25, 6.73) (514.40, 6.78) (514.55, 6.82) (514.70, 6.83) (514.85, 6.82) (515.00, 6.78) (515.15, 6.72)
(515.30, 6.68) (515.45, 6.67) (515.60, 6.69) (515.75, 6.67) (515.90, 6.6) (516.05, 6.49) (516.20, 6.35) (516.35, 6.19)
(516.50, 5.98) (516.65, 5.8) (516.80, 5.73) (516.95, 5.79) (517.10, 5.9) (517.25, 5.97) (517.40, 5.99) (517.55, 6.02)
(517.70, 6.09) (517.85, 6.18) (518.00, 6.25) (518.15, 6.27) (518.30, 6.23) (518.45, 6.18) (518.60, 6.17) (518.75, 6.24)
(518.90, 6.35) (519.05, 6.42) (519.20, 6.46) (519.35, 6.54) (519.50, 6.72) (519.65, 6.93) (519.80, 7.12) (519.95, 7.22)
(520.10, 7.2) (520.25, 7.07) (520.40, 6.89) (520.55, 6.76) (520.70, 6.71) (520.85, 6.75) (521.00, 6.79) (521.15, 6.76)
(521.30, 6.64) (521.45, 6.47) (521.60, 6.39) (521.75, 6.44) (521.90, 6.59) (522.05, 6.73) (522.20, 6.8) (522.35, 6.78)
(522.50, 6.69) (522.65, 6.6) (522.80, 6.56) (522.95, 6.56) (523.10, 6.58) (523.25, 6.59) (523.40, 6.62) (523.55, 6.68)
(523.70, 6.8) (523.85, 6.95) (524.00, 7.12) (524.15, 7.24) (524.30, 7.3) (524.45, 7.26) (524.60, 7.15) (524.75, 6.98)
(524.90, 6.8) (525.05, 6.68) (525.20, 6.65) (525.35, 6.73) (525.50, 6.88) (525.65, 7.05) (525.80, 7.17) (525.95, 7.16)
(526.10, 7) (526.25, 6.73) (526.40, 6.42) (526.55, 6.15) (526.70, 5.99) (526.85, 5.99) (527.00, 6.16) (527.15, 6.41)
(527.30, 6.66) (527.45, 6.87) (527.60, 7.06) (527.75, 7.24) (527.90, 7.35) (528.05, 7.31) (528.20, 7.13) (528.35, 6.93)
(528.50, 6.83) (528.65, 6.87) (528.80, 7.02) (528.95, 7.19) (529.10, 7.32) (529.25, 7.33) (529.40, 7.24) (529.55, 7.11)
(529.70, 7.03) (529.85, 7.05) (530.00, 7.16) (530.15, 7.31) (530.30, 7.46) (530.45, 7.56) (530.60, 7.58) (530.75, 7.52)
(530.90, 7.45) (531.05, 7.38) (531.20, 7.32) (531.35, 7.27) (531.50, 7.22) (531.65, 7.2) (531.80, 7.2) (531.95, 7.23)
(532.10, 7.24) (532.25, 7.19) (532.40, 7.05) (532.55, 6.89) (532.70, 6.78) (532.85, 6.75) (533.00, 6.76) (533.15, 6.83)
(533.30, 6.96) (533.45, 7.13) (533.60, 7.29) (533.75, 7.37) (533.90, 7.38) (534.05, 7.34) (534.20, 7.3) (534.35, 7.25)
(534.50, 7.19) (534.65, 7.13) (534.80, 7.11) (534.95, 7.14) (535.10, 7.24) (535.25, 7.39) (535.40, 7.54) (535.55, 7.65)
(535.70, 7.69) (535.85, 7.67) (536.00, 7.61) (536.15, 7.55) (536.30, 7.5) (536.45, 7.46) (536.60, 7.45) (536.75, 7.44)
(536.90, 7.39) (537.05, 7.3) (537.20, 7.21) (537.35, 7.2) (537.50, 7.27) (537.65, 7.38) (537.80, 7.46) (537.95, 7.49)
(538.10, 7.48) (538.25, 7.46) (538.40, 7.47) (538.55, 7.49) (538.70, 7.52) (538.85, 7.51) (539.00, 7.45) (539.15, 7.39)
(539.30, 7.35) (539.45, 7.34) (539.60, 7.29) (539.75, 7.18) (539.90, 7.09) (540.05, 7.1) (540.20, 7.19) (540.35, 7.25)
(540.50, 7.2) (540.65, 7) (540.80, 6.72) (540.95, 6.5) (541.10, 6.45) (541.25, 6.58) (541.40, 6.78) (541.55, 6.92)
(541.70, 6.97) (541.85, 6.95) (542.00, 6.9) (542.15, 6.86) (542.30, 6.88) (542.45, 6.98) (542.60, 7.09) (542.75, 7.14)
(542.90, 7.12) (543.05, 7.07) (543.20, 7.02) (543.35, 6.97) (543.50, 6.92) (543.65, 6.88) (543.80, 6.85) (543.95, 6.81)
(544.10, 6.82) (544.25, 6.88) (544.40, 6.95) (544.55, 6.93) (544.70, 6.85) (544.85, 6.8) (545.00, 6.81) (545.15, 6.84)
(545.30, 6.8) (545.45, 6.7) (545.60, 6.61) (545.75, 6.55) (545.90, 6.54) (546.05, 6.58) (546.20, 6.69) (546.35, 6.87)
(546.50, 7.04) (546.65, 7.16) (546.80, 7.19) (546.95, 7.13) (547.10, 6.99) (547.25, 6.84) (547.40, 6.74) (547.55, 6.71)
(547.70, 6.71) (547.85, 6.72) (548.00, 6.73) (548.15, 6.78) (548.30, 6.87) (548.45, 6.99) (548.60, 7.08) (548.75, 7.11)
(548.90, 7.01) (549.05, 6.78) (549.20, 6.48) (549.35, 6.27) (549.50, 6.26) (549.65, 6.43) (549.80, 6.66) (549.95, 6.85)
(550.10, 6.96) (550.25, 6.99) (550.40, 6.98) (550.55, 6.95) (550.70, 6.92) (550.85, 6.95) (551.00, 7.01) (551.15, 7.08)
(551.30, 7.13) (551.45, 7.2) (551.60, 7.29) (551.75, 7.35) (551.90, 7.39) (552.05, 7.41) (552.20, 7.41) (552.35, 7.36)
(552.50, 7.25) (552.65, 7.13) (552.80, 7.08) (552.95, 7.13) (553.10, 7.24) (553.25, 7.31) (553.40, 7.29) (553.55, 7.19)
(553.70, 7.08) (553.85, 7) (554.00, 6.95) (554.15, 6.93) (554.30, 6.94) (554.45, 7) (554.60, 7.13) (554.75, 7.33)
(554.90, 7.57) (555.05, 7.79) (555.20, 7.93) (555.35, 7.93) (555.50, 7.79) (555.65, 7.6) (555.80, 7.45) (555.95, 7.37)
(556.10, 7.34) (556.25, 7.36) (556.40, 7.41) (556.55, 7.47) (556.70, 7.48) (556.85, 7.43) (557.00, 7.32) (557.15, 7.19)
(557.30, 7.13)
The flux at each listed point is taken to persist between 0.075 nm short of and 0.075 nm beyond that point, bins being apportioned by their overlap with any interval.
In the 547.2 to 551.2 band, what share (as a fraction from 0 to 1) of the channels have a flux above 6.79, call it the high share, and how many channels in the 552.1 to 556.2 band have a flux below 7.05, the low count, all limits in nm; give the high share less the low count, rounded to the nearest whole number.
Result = -4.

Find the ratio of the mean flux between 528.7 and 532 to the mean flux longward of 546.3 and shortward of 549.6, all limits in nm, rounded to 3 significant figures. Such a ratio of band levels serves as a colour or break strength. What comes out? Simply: 1.06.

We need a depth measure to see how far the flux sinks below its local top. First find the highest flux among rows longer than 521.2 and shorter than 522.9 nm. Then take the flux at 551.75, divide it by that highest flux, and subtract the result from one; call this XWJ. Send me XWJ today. -0.08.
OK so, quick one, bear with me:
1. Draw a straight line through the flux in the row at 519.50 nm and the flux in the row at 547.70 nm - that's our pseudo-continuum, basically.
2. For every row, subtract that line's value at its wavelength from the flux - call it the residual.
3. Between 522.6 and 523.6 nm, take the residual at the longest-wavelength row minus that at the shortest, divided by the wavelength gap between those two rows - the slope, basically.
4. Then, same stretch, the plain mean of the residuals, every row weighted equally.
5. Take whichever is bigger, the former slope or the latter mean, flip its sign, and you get -0.1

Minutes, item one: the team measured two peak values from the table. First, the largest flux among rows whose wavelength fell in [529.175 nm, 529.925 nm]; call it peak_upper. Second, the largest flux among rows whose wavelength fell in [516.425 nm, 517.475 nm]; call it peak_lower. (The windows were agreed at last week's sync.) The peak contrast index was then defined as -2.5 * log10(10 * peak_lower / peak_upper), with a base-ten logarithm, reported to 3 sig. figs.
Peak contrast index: -2.28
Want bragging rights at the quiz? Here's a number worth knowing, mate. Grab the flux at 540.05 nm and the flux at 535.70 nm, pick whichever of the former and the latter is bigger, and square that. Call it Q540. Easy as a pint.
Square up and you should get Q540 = 59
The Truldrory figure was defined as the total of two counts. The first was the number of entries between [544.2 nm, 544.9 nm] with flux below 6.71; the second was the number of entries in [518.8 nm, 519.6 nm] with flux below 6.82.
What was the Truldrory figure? 5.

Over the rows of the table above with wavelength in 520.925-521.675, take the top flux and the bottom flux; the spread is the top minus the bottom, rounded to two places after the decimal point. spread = 0.40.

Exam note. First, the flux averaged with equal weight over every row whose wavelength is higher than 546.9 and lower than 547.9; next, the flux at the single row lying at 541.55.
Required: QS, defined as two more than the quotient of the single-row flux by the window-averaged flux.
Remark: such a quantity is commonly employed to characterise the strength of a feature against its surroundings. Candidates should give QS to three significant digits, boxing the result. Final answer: 3.01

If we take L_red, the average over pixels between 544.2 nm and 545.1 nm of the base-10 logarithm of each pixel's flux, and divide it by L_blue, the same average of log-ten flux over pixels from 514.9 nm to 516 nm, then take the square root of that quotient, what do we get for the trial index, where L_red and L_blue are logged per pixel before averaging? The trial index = 1.01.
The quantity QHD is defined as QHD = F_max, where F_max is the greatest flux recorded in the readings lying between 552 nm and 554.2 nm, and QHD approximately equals 7.41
